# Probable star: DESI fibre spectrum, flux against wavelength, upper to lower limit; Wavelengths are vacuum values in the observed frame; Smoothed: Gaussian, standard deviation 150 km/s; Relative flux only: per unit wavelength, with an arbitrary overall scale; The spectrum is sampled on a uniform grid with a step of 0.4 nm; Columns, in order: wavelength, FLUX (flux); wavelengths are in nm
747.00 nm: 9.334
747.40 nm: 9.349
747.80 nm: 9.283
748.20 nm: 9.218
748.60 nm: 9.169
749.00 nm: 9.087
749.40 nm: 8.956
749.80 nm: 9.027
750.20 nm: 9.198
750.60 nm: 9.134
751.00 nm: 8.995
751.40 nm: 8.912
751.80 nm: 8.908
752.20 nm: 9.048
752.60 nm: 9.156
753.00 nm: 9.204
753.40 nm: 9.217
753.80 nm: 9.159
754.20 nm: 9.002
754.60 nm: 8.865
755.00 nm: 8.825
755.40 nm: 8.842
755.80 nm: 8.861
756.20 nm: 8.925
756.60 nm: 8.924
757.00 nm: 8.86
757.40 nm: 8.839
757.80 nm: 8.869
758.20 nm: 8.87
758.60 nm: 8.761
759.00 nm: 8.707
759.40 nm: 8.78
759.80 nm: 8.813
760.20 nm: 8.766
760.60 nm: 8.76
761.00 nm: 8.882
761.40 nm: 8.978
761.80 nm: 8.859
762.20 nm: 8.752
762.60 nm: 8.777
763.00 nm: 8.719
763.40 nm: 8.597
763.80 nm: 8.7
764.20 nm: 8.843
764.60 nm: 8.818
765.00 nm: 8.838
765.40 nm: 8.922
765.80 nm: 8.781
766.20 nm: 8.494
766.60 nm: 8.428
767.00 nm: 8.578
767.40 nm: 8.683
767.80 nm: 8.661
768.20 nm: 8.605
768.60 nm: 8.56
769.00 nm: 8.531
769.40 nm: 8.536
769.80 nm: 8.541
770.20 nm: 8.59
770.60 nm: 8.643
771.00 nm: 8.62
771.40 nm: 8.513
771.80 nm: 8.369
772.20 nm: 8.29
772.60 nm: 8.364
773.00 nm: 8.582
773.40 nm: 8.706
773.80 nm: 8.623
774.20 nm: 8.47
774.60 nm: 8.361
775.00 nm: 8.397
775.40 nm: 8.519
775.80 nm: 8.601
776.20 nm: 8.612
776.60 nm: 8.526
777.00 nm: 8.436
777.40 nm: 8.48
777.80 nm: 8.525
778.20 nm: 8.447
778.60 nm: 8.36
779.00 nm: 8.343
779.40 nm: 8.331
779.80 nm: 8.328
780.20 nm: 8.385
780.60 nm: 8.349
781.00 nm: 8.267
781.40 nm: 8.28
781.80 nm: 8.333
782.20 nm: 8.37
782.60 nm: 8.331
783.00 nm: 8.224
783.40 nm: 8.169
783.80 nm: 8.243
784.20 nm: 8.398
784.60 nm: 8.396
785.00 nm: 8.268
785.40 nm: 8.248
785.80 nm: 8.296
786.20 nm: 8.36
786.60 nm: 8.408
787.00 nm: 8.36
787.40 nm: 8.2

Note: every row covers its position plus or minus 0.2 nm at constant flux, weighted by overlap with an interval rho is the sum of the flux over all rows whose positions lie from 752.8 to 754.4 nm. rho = 36.6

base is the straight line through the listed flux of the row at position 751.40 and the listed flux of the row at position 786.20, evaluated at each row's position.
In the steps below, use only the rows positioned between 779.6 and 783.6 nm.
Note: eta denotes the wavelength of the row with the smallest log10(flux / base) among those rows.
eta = 783.40 nm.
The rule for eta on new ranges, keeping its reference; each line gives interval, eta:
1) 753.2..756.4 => 755.00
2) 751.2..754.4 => 751.40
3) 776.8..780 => 779.40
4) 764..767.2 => 766.60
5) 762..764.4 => 763.40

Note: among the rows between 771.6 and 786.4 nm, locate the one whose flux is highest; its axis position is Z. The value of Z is 773.40 nm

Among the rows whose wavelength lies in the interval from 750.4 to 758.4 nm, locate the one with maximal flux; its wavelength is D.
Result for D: 753.40 nm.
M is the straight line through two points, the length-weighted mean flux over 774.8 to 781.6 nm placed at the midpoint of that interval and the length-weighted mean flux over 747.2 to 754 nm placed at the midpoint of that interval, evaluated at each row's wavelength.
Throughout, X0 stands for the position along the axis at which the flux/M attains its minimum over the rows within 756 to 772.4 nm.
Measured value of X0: 772.20 nm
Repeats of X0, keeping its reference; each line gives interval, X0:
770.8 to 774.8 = 772.20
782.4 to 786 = 783.40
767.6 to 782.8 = 772.20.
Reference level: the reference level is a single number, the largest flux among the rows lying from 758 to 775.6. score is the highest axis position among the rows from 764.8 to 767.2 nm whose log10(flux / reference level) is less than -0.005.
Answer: 767.00 nm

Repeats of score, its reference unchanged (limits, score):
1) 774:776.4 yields 776.20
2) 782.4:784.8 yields 784.60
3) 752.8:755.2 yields 755.00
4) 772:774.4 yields 774.20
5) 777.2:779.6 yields 779.40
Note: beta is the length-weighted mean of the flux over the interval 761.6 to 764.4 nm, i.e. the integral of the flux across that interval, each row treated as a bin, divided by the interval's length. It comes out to 8.7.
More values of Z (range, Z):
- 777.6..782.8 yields 777.80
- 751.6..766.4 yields 753.40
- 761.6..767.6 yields 765.40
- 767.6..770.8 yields 767.80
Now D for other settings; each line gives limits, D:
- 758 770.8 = 761.40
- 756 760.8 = 756.20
